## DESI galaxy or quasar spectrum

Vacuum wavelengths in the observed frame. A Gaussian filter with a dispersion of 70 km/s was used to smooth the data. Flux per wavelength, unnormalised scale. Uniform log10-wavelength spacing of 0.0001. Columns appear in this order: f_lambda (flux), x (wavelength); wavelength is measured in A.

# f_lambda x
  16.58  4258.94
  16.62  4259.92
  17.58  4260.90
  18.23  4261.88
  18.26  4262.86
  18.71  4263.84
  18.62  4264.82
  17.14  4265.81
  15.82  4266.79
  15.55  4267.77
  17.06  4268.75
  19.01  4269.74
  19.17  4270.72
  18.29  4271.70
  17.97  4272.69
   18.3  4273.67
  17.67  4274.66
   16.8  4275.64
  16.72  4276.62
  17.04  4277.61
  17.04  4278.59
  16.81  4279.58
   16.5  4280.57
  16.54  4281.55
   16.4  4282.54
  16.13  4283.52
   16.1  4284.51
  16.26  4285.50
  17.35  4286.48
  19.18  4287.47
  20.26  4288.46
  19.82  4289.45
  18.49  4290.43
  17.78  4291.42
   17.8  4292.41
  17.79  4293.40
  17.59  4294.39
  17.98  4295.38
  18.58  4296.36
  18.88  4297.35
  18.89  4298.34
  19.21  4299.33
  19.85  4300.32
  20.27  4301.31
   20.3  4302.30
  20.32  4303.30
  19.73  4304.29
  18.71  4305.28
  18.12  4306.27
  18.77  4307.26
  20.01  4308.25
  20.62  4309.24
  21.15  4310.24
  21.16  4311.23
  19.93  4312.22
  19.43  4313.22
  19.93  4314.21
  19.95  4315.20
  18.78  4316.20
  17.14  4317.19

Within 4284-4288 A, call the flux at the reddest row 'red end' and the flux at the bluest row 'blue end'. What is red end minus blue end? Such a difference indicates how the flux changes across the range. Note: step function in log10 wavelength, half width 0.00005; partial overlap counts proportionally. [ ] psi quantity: 3.1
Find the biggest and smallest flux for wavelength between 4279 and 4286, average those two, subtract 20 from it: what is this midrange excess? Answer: -3.5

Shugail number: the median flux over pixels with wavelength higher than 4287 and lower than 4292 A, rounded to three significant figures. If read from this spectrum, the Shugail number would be 19.2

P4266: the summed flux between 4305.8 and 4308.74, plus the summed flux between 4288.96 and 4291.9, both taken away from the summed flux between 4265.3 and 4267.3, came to -80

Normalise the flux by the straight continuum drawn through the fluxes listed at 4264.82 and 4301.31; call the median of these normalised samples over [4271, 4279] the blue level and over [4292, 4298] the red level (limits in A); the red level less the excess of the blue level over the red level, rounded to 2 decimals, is 0.89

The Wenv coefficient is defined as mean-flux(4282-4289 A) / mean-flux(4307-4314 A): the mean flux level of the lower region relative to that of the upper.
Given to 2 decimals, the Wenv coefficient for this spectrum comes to 0.86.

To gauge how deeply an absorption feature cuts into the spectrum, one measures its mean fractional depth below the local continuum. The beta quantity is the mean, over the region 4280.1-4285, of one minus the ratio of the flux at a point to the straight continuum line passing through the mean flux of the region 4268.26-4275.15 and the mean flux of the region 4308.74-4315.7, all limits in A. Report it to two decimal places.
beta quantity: 0.13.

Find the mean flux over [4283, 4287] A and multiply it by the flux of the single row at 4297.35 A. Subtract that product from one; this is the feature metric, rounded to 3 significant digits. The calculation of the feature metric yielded -310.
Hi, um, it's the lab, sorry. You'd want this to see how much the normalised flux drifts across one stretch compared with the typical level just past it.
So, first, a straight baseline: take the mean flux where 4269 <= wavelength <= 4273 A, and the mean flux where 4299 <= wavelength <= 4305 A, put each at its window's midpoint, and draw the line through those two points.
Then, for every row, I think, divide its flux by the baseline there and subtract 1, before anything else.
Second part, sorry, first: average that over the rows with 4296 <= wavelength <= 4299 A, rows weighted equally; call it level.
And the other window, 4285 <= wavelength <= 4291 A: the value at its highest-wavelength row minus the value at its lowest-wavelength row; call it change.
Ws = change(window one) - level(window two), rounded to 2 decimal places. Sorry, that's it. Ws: 0.15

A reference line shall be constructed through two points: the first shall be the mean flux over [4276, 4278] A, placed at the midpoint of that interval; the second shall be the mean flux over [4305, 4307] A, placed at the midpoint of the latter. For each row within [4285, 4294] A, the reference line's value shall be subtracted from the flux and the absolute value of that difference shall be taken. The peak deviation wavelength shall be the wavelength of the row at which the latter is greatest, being 4288.46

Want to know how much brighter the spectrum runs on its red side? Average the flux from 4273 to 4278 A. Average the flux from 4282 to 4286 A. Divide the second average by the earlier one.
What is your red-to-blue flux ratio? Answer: 0.94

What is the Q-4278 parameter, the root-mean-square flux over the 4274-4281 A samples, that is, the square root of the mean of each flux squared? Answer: 16.9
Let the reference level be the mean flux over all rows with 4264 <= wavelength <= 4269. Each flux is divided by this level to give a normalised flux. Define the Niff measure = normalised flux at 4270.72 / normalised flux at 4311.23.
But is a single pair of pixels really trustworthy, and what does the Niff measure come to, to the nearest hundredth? 0.91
